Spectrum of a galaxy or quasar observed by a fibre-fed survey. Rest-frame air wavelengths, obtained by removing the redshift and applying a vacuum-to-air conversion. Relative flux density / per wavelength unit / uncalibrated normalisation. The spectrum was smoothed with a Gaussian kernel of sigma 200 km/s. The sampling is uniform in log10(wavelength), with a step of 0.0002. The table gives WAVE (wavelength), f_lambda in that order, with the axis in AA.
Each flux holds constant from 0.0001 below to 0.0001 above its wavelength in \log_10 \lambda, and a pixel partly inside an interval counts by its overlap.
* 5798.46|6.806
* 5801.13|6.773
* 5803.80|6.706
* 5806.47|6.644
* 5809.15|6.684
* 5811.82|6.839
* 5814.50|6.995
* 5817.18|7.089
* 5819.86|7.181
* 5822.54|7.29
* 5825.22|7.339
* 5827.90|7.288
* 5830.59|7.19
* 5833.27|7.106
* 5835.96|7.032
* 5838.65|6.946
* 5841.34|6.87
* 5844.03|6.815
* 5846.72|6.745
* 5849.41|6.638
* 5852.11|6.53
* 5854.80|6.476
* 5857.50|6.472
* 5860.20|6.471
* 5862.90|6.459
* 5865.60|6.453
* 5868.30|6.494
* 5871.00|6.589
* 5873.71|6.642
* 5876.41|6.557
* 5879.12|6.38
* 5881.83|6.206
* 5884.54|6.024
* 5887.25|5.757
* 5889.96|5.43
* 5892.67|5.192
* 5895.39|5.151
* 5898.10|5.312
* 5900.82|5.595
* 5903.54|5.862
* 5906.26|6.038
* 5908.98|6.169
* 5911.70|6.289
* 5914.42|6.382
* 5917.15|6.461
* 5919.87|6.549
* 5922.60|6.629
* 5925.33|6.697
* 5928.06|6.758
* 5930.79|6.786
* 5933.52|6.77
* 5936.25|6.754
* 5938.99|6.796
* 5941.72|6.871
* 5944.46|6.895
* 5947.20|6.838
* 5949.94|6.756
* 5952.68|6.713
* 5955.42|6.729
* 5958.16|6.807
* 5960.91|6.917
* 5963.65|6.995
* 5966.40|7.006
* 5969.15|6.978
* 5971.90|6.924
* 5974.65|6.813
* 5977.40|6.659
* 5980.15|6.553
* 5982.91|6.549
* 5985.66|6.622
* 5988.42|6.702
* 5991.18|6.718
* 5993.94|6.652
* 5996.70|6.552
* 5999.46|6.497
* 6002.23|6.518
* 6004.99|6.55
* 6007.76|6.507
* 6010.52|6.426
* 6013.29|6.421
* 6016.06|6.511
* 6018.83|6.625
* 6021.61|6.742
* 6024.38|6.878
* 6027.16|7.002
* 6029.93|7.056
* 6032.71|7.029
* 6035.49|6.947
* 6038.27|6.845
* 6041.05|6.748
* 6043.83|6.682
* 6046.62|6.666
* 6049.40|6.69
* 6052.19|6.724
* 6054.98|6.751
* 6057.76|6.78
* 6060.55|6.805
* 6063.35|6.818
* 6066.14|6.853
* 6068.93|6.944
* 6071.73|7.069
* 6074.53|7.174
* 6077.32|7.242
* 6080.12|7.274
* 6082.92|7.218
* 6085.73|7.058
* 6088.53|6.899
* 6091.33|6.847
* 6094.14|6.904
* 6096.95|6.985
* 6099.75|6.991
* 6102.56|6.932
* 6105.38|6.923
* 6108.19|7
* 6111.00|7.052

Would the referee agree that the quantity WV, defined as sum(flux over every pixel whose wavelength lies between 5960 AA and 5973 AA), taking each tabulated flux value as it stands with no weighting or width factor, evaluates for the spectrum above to 34.8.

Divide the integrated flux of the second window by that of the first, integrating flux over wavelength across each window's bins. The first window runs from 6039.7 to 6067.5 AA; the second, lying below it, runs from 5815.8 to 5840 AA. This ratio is 0.9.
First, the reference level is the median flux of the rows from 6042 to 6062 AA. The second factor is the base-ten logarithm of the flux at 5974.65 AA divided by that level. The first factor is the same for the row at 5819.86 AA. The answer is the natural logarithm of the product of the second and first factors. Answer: -8.72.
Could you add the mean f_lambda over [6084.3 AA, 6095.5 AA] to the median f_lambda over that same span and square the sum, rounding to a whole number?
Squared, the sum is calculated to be 191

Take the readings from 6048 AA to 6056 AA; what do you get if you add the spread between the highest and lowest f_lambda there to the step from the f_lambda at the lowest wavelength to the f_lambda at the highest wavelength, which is 0.12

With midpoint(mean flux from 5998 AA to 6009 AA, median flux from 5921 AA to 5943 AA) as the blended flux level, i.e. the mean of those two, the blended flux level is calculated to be 6.64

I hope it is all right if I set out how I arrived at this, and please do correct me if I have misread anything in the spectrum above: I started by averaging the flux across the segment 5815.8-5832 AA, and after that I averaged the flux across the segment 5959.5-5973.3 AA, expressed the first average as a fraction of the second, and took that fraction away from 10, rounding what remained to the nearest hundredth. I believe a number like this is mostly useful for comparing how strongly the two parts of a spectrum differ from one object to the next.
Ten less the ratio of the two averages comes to 8.96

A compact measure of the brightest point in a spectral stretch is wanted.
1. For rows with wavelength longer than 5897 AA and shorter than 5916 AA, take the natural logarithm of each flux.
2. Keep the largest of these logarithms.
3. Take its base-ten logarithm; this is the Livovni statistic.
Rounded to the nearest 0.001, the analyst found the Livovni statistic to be 0.268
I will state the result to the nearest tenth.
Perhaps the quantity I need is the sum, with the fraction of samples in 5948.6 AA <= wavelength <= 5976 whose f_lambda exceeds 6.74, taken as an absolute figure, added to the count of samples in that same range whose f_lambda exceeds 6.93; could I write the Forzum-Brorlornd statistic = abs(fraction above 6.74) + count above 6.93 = 3.8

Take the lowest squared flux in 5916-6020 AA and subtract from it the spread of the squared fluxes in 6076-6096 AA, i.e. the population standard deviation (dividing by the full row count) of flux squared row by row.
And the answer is 39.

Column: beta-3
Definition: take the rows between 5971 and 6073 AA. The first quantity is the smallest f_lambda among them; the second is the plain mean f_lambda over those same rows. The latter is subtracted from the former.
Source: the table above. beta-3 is -0.30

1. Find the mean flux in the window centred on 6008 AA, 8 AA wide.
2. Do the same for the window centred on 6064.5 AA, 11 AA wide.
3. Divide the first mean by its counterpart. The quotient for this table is 0.95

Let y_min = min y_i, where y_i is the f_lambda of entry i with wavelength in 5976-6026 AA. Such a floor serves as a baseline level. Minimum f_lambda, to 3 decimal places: 6.421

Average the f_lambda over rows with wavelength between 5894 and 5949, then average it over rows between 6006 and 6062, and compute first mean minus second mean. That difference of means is -0.4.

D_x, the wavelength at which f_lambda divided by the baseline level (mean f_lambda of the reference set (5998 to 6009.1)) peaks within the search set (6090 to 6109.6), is 6108.19 AA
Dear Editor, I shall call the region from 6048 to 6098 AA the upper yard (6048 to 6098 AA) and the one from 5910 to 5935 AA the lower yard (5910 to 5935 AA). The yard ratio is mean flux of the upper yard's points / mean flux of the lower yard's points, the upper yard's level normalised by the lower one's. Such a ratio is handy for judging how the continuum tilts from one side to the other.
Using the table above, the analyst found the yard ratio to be 1.05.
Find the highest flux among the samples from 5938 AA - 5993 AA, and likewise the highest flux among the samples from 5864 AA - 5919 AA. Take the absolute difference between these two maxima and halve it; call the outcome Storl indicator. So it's 0.18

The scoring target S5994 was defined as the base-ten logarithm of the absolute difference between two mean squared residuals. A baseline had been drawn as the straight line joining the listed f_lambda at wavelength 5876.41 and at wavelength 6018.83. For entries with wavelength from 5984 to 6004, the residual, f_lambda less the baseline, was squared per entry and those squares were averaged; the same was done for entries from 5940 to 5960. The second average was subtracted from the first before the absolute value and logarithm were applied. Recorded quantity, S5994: -1.4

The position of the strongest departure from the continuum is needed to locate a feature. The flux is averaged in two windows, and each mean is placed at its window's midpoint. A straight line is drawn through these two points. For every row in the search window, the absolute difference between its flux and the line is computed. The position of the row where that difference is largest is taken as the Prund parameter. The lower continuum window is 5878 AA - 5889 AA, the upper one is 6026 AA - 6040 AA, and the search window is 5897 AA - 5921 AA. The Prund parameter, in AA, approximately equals 5898.10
